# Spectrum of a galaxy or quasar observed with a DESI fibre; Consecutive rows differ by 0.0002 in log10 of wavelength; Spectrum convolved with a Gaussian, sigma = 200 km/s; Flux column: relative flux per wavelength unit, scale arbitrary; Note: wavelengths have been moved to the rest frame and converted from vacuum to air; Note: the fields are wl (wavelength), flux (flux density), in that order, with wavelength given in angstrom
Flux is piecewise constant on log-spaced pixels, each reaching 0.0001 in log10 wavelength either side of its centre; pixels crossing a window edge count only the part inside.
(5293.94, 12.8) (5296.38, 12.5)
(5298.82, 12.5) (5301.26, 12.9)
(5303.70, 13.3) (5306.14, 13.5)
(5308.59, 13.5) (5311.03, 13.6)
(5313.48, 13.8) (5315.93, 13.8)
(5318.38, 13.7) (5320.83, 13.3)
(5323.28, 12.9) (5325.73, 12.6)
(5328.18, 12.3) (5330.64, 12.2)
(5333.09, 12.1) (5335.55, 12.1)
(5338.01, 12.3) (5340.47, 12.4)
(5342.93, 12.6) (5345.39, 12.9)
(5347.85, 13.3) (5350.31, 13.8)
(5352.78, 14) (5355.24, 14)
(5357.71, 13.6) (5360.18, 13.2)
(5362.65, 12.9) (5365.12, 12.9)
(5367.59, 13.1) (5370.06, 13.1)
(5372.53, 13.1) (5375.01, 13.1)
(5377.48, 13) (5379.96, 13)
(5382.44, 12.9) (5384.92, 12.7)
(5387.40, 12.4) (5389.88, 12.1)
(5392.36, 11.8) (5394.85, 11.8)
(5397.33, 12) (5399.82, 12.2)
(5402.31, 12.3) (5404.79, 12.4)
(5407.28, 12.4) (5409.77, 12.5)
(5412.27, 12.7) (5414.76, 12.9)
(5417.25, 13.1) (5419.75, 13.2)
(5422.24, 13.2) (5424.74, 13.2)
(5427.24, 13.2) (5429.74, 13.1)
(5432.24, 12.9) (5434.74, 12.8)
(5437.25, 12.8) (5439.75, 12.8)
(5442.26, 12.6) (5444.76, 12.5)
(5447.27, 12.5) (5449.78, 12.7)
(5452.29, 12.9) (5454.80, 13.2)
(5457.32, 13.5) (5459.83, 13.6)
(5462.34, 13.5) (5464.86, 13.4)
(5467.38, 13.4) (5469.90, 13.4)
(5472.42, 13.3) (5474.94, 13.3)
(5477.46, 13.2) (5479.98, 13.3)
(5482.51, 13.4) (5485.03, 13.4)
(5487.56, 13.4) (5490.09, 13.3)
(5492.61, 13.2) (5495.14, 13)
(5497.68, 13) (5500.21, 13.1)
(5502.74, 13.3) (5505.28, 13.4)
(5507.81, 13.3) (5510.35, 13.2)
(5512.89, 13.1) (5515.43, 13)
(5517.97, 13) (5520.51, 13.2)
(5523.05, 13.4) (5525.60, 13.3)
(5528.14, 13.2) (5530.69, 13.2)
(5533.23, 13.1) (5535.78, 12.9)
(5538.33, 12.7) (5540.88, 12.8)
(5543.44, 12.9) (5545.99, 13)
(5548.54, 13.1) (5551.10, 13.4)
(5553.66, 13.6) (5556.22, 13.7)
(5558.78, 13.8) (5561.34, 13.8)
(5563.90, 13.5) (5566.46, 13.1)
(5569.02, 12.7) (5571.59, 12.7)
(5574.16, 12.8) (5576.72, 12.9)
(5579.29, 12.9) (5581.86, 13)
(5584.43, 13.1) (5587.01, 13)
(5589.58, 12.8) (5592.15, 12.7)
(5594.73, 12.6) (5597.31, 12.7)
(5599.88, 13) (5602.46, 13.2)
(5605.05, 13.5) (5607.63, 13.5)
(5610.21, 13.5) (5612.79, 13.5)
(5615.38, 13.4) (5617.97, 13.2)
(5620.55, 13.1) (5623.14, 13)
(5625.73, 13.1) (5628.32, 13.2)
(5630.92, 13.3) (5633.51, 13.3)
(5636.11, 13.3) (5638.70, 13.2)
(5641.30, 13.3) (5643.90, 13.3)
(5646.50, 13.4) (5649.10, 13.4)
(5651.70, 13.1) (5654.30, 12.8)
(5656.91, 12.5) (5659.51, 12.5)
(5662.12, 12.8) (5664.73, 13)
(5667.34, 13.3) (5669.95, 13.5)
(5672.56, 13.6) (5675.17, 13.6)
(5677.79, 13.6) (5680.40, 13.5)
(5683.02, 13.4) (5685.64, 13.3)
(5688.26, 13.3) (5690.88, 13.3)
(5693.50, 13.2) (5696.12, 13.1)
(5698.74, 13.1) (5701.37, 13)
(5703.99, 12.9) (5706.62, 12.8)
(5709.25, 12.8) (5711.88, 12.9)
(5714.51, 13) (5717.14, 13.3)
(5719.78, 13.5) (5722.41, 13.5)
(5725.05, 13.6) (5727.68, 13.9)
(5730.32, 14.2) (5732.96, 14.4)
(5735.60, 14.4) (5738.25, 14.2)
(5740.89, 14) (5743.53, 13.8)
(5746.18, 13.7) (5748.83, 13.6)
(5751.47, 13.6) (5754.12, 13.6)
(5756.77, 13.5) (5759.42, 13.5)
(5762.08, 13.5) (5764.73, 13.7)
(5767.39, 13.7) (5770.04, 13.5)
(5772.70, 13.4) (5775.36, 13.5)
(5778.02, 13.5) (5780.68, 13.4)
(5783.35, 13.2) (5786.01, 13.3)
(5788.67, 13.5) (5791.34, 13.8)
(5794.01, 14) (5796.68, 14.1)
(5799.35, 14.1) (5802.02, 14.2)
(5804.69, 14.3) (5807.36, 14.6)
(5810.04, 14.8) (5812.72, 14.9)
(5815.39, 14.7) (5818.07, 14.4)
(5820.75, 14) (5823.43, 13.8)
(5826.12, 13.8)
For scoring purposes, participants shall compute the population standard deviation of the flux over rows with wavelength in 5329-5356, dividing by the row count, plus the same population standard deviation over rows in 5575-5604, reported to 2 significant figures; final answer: 0.91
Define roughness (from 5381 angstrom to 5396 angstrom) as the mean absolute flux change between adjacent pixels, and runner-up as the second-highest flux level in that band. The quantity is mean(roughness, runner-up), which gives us 6.46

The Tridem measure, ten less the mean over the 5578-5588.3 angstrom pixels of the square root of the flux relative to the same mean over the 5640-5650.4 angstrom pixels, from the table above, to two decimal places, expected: 9.01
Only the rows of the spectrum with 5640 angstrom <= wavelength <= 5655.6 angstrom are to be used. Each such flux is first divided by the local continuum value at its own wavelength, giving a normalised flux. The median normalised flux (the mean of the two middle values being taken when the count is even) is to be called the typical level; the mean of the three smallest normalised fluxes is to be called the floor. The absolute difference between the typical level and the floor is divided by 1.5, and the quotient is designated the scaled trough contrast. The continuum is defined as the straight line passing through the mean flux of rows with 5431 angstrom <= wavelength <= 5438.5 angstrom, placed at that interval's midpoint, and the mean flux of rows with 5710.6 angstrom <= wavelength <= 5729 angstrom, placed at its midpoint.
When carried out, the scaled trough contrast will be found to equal 0.012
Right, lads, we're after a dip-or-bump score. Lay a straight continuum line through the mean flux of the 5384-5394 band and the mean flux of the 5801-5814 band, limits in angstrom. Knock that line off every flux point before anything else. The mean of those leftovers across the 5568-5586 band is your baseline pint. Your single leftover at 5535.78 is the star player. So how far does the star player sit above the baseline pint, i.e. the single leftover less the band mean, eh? 0.3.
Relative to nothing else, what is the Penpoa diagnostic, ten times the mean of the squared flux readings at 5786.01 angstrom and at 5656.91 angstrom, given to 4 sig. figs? 1666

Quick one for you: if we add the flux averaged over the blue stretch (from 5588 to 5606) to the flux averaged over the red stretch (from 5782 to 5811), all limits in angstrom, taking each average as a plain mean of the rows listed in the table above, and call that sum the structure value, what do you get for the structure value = 26.9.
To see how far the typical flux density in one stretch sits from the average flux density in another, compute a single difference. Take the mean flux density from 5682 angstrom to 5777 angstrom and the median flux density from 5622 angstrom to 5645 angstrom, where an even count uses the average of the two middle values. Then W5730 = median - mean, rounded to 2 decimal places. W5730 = -0.19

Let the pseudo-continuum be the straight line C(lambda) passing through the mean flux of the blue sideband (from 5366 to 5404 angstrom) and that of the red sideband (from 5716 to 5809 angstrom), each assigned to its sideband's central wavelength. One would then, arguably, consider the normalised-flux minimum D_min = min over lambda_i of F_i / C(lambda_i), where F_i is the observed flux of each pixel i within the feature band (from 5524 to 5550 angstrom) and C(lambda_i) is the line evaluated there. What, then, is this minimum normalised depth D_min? 0.97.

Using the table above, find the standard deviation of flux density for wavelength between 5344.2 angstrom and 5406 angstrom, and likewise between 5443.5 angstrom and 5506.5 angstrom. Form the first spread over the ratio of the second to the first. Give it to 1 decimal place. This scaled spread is 1.3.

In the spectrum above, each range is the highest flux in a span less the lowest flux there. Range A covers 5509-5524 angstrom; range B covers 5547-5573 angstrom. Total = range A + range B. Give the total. 1.5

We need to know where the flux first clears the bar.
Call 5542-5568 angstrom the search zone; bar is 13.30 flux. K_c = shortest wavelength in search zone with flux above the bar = 5551.10 angstrom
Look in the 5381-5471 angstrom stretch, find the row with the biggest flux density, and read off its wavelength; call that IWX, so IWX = 5459.83 angstrom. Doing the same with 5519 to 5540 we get 5523.05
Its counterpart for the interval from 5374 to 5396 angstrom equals 5375.01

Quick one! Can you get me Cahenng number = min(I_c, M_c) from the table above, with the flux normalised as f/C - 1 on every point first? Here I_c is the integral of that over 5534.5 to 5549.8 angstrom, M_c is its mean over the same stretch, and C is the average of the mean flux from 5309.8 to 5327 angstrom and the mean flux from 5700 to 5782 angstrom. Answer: -0.64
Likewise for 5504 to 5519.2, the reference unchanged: -0.34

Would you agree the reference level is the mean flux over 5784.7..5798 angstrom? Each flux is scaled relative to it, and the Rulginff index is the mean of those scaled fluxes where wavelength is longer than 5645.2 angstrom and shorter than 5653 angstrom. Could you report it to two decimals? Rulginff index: 0.97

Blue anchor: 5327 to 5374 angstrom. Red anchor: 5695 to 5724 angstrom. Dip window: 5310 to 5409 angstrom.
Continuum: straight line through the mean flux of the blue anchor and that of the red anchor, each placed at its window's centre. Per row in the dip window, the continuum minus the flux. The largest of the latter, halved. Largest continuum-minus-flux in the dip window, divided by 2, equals 0.58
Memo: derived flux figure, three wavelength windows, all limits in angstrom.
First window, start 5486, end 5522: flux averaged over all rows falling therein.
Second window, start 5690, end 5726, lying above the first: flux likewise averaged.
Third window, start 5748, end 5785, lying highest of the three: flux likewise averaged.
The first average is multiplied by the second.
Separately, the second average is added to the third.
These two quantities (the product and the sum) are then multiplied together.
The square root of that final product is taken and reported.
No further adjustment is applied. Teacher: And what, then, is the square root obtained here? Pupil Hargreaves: 67.9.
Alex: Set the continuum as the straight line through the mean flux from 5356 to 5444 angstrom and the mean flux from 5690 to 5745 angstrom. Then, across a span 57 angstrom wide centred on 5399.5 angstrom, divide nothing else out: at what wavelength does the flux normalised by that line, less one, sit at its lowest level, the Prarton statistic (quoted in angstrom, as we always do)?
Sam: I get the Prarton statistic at 5394.85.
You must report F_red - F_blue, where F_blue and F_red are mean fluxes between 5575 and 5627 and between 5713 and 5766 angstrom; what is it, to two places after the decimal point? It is 0.64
